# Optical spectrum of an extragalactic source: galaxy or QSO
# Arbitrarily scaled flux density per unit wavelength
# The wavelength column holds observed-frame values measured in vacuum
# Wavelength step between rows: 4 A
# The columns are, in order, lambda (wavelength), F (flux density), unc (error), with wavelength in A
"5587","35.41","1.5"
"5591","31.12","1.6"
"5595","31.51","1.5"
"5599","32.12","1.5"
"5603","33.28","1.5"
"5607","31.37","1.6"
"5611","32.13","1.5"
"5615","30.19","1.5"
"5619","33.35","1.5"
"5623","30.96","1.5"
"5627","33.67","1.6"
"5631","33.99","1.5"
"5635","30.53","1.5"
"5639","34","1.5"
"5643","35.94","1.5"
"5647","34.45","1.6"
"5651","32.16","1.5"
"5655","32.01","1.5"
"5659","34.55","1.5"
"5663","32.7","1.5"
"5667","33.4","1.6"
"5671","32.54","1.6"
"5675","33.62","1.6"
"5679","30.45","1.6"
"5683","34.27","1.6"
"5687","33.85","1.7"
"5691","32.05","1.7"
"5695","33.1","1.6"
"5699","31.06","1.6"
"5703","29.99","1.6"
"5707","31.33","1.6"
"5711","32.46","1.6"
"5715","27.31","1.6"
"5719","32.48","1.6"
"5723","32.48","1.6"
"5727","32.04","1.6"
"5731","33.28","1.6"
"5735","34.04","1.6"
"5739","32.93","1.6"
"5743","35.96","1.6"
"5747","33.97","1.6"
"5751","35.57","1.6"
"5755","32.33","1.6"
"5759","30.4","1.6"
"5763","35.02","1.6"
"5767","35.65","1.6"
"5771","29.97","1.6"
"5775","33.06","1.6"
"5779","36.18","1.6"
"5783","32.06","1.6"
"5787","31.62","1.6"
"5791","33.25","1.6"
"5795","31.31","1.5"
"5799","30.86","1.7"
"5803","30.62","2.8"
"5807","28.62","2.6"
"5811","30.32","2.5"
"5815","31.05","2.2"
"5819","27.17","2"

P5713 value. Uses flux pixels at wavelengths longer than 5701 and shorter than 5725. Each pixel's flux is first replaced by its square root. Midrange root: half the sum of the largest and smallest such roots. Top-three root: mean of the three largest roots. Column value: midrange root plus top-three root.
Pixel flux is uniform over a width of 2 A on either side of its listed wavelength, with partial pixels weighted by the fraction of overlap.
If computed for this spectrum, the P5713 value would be 11.16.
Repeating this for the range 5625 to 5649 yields 11.66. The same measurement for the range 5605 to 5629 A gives 11.40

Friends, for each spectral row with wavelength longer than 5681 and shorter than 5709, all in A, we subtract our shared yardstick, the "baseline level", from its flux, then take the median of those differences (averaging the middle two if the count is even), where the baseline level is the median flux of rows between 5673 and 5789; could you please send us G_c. -0.4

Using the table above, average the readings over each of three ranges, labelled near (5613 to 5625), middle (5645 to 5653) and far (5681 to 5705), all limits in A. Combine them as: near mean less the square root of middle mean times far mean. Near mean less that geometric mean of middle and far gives -1.3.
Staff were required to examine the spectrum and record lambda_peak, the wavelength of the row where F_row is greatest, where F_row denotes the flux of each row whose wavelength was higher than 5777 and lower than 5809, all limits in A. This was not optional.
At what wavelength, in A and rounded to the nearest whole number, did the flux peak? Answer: 5779 A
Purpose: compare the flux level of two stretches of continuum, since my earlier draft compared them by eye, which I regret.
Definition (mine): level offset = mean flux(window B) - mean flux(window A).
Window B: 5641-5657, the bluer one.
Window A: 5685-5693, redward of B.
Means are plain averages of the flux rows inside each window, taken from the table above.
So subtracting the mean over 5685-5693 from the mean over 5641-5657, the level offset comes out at 0.7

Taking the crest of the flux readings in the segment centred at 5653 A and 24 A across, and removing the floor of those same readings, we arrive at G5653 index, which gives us 3.9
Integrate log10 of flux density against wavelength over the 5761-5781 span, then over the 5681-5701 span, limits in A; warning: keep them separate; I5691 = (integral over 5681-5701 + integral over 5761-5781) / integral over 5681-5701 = 2.01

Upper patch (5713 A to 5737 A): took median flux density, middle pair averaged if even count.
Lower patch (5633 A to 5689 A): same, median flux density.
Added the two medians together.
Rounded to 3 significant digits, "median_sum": 66.0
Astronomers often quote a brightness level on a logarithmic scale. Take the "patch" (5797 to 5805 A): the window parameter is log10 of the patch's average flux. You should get 1.49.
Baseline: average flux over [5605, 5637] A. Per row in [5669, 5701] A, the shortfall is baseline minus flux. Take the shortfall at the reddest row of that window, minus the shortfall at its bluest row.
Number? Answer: 1.5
